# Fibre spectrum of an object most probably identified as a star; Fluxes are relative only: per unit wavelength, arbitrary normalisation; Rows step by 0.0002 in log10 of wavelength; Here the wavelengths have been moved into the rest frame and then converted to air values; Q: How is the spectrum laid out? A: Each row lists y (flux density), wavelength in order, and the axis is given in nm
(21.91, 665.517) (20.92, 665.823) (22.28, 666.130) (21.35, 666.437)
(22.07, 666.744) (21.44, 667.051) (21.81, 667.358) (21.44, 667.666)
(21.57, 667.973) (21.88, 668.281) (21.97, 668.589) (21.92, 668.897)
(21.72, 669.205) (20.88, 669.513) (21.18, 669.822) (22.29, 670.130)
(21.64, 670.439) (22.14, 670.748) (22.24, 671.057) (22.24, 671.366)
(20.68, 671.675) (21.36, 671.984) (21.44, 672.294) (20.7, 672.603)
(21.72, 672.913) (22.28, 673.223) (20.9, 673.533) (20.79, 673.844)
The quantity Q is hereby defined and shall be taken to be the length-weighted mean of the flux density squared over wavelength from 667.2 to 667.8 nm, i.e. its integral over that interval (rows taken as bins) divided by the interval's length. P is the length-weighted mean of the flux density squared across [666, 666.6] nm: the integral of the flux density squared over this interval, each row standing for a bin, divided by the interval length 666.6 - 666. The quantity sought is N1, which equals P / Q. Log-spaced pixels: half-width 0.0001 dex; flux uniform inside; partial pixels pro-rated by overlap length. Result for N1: 1.02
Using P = 475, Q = 468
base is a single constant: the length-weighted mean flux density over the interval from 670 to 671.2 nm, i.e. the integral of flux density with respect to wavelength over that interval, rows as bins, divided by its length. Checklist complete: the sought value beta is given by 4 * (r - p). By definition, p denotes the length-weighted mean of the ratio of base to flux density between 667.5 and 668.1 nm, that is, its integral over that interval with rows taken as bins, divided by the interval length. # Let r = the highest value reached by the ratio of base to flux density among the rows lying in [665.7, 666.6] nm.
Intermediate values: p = 1.03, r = 1.05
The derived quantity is 0.12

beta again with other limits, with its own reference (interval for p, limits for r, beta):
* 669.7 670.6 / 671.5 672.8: 0.20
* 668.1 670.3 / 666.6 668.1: 0.05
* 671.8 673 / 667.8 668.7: -0.06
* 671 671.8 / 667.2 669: 0.04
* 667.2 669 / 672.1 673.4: 0.21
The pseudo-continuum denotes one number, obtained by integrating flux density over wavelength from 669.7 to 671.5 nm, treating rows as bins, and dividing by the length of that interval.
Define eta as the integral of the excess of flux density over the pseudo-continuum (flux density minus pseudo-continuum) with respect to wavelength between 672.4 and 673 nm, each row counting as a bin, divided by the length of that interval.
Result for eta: -0.8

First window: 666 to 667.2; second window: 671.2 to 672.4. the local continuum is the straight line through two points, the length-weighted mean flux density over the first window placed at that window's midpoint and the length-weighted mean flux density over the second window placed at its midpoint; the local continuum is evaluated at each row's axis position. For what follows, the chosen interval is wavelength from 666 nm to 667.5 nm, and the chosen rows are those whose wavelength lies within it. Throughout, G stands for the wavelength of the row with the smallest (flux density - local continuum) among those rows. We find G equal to 666.437 nm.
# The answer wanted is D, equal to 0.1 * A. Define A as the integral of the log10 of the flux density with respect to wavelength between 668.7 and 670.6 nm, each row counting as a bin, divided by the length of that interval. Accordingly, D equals 0.1334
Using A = 1.33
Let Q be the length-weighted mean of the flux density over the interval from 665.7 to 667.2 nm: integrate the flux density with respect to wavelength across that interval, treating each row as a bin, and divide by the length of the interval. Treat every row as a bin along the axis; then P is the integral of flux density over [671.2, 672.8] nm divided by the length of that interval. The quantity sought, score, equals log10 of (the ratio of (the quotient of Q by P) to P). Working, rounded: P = 21.3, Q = 21.6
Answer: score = -1.32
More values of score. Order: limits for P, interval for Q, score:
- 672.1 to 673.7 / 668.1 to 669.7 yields -1.33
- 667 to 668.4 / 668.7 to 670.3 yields -1.34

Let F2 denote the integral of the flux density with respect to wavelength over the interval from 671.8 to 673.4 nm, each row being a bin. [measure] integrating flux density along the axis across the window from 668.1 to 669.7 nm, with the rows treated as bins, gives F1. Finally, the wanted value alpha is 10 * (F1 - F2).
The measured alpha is 3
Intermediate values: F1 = 34.6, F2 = 34.4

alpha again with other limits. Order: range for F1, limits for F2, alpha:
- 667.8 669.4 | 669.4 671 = 2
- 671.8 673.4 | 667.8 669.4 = -5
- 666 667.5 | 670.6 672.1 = 1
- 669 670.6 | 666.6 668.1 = 20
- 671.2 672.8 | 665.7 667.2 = 17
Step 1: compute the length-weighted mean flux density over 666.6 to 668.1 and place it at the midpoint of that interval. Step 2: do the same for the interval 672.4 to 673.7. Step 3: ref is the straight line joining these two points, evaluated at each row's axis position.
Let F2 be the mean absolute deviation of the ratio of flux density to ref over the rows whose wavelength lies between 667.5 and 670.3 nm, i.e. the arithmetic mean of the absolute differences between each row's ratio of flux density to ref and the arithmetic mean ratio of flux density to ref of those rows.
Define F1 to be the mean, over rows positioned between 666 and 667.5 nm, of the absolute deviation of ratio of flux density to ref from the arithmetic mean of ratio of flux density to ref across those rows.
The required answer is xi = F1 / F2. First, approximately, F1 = 0.0146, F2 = 0.016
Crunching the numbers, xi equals 0.9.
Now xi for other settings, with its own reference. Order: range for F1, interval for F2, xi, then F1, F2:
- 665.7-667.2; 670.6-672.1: 0.8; 0.0207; 0.026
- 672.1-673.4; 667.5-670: 1.6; 0.0224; 0.014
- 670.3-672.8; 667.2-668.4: 2.8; 0.0224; 0.008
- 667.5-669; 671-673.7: 0.4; 0.0101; 0.025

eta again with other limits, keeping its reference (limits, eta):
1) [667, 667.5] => -0.3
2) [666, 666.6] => -0.2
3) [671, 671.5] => 0.3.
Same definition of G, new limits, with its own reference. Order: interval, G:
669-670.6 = 669.513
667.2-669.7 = 669.513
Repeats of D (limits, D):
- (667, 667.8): 0.1334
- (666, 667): 0.1339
